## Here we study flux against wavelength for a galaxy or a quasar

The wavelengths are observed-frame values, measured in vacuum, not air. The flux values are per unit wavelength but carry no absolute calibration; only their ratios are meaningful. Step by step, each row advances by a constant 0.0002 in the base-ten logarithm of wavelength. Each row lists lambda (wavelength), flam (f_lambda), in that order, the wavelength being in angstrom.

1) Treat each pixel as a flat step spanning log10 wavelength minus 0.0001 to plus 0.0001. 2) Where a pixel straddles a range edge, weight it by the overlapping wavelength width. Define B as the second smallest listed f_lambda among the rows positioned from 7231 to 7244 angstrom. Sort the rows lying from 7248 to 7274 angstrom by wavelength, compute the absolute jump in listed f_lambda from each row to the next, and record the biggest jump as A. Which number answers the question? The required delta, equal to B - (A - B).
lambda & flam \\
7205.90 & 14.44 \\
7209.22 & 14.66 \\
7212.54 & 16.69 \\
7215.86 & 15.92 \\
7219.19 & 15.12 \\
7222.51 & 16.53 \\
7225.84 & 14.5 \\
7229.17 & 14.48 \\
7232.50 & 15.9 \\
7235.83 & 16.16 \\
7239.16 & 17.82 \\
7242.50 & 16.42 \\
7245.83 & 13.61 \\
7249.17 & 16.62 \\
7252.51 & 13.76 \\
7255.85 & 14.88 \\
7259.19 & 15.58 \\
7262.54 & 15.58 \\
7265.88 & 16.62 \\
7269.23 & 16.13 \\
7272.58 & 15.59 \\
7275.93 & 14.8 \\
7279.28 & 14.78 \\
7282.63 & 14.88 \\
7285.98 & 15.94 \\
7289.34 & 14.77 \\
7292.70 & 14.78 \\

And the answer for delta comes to 29.5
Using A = 2.9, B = 16.16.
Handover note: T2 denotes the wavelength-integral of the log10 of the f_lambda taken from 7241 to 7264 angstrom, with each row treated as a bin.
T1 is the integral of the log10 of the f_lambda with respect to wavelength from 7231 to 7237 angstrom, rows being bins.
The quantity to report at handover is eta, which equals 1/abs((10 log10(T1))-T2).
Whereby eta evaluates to 0.05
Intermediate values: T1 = 7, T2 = 27.2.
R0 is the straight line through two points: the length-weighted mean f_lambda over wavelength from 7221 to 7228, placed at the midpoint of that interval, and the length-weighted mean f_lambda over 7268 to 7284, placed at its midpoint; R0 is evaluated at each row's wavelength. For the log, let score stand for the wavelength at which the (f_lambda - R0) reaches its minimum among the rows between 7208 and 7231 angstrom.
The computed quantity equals 7229.17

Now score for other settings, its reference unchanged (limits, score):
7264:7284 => 7279.28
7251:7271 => 7252.51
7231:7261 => 7245.83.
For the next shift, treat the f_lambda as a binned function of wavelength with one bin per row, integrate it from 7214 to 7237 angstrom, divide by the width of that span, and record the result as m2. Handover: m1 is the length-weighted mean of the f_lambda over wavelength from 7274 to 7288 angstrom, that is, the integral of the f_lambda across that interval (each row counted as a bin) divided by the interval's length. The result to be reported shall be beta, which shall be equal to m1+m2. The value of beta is 30.6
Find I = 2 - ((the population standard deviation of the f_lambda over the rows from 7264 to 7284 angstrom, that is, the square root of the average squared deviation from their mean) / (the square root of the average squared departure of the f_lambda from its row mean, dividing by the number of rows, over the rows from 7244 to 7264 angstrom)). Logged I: 1.3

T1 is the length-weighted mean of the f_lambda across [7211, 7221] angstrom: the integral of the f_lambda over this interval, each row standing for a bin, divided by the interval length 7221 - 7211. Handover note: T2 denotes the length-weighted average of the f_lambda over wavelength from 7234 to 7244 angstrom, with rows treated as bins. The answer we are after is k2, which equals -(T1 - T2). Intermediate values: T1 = 15.9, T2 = 16.8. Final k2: 0.88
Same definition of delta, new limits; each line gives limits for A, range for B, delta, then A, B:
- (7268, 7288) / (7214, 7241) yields 27.9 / 1.1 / 14.5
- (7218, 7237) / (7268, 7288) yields 27.6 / 2.0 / 14.8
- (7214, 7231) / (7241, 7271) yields 25.5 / 2.0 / 13.76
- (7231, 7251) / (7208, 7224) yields 27.2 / 3.0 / 15.12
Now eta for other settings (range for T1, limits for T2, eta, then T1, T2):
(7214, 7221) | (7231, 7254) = 0.05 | 8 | 27.5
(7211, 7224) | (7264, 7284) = 0.08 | 16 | 23.8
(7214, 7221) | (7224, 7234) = 0.40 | 8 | 11.7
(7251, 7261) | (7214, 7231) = 0.11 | 12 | 20.1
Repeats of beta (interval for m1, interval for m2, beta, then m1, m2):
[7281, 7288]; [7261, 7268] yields 31.5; 15.4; 16.1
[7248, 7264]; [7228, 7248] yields 31.0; 15.2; 15.8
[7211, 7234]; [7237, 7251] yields 31.7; 15.6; 16.1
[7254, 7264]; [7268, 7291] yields 30.6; 15.3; 15.3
